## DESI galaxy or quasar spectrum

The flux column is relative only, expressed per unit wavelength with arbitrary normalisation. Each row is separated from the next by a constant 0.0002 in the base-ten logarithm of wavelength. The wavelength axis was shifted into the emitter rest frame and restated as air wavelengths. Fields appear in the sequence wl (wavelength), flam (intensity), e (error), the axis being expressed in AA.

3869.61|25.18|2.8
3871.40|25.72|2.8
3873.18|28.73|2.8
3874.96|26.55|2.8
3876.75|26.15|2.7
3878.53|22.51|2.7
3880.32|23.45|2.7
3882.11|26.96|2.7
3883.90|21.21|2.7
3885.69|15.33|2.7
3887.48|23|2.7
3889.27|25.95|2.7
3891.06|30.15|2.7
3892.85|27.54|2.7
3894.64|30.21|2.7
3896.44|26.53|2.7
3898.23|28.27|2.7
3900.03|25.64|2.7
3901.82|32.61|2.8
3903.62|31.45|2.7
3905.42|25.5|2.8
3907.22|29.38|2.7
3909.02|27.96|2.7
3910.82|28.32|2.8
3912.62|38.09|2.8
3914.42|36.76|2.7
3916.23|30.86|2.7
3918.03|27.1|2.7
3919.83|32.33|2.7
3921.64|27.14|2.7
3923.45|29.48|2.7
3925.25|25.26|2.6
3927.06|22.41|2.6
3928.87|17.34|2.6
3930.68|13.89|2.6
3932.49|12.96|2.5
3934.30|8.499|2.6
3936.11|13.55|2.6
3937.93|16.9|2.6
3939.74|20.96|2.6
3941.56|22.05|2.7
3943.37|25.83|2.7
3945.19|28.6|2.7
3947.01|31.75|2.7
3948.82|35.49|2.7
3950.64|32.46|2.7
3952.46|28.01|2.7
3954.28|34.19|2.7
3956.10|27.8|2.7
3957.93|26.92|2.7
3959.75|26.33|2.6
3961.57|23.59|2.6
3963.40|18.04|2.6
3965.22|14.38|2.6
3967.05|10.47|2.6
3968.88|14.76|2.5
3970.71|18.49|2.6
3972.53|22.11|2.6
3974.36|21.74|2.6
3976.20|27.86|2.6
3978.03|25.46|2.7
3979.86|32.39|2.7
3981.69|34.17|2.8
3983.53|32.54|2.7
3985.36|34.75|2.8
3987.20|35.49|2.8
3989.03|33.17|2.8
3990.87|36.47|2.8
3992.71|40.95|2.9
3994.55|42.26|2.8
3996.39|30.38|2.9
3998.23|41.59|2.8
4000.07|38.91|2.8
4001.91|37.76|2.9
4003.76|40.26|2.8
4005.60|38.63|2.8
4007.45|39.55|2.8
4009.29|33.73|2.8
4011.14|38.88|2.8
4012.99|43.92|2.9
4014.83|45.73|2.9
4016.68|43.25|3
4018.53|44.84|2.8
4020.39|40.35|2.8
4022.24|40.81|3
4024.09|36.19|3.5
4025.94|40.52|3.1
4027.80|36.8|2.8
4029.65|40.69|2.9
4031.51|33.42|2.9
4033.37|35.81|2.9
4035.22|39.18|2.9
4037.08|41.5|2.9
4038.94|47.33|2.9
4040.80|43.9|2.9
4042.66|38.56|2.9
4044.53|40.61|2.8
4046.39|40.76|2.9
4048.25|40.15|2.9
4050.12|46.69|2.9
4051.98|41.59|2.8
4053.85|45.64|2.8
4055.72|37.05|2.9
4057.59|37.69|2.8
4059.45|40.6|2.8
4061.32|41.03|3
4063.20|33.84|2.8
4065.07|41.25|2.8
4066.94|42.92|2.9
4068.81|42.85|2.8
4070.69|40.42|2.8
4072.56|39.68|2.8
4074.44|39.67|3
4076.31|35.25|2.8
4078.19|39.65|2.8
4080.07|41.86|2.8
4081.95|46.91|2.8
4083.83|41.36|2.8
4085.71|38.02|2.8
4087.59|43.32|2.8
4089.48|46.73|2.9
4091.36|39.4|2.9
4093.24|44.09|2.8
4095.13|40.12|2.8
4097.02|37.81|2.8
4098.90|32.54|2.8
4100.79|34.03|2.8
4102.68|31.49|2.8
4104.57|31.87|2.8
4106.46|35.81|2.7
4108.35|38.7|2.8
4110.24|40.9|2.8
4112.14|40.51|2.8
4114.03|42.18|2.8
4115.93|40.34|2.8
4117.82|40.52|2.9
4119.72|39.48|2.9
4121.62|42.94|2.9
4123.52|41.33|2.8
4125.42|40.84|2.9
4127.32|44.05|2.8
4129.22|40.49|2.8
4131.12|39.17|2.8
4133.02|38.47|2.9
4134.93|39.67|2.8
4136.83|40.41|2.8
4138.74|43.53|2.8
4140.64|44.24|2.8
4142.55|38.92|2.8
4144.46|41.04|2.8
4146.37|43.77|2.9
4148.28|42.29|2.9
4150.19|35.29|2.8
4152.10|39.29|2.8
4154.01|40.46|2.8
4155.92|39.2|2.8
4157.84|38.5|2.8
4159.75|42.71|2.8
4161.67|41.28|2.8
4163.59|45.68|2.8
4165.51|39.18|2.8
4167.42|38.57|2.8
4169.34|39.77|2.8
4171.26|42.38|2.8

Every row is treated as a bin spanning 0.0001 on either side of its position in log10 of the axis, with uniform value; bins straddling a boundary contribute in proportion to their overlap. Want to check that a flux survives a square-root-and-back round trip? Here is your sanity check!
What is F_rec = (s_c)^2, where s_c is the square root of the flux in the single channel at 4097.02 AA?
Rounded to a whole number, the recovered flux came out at 38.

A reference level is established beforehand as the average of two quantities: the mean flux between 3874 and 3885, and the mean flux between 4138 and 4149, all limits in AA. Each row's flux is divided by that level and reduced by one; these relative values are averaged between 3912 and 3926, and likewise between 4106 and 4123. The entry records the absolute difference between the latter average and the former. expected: 0.3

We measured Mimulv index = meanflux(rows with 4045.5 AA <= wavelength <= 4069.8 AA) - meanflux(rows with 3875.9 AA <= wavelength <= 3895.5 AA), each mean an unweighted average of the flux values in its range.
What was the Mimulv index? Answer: 16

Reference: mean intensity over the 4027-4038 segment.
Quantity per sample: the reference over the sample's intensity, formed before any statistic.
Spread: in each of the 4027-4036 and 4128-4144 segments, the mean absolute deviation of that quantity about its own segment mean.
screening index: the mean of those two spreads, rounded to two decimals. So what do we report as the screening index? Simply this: 0.05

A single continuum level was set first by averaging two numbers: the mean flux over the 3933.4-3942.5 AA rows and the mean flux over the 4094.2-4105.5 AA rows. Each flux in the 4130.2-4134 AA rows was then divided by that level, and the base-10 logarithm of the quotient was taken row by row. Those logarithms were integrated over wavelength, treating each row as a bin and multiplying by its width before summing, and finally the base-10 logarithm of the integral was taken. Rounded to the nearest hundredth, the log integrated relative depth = -0.16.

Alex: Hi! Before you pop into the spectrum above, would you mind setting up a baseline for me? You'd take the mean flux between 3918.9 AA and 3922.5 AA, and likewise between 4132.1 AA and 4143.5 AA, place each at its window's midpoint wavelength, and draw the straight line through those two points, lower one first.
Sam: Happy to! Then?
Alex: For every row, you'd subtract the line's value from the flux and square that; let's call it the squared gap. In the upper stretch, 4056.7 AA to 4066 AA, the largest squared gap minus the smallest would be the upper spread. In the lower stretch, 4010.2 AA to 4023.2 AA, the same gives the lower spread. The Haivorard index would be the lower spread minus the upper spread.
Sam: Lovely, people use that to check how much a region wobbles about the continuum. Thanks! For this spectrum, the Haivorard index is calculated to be 88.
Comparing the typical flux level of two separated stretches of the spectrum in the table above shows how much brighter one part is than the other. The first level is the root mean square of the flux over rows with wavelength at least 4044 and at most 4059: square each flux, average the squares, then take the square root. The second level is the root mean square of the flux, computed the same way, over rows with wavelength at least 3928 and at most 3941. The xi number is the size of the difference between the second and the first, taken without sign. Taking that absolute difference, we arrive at 26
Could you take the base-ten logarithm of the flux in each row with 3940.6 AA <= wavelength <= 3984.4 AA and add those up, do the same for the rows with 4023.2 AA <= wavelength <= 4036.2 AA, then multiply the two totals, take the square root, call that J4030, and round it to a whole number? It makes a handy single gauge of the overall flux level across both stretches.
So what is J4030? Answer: 19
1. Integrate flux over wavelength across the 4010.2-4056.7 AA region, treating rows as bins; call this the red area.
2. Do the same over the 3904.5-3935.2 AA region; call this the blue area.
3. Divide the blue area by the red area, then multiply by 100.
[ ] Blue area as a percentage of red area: 41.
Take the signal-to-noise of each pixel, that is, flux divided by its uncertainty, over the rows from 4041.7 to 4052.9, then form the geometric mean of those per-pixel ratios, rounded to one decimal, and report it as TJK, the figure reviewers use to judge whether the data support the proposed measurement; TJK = 14.4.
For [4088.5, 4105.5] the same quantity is 13.2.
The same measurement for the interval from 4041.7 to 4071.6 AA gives 14.3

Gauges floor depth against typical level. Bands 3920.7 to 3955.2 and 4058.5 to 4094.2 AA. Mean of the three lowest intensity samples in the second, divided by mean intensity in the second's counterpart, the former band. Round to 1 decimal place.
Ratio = 1.5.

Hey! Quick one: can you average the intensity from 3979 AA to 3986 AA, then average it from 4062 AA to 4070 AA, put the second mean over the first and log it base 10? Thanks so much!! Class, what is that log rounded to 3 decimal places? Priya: 0.080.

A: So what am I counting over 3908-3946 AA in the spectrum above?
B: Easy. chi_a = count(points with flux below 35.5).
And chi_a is 19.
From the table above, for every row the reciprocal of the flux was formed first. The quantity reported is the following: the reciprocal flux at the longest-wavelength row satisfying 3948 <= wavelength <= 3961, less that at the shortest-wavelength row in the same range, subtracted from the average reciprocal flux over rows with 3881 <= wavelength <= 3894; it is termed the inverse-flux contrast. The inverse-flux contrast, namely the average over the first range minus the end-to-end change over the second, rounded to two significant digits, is 0.033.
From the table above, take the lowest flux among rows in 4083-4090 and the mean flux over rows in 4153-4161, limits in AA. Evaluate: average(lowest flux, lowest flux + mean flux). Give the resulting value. 58.1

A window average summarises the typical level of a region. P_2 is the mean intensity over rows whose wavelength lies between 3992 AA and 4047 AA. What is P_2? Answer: 39.9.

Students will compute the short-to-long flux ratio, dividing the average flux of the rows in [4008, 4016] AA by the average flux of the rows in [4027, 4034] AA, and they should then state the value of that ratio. 1.11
